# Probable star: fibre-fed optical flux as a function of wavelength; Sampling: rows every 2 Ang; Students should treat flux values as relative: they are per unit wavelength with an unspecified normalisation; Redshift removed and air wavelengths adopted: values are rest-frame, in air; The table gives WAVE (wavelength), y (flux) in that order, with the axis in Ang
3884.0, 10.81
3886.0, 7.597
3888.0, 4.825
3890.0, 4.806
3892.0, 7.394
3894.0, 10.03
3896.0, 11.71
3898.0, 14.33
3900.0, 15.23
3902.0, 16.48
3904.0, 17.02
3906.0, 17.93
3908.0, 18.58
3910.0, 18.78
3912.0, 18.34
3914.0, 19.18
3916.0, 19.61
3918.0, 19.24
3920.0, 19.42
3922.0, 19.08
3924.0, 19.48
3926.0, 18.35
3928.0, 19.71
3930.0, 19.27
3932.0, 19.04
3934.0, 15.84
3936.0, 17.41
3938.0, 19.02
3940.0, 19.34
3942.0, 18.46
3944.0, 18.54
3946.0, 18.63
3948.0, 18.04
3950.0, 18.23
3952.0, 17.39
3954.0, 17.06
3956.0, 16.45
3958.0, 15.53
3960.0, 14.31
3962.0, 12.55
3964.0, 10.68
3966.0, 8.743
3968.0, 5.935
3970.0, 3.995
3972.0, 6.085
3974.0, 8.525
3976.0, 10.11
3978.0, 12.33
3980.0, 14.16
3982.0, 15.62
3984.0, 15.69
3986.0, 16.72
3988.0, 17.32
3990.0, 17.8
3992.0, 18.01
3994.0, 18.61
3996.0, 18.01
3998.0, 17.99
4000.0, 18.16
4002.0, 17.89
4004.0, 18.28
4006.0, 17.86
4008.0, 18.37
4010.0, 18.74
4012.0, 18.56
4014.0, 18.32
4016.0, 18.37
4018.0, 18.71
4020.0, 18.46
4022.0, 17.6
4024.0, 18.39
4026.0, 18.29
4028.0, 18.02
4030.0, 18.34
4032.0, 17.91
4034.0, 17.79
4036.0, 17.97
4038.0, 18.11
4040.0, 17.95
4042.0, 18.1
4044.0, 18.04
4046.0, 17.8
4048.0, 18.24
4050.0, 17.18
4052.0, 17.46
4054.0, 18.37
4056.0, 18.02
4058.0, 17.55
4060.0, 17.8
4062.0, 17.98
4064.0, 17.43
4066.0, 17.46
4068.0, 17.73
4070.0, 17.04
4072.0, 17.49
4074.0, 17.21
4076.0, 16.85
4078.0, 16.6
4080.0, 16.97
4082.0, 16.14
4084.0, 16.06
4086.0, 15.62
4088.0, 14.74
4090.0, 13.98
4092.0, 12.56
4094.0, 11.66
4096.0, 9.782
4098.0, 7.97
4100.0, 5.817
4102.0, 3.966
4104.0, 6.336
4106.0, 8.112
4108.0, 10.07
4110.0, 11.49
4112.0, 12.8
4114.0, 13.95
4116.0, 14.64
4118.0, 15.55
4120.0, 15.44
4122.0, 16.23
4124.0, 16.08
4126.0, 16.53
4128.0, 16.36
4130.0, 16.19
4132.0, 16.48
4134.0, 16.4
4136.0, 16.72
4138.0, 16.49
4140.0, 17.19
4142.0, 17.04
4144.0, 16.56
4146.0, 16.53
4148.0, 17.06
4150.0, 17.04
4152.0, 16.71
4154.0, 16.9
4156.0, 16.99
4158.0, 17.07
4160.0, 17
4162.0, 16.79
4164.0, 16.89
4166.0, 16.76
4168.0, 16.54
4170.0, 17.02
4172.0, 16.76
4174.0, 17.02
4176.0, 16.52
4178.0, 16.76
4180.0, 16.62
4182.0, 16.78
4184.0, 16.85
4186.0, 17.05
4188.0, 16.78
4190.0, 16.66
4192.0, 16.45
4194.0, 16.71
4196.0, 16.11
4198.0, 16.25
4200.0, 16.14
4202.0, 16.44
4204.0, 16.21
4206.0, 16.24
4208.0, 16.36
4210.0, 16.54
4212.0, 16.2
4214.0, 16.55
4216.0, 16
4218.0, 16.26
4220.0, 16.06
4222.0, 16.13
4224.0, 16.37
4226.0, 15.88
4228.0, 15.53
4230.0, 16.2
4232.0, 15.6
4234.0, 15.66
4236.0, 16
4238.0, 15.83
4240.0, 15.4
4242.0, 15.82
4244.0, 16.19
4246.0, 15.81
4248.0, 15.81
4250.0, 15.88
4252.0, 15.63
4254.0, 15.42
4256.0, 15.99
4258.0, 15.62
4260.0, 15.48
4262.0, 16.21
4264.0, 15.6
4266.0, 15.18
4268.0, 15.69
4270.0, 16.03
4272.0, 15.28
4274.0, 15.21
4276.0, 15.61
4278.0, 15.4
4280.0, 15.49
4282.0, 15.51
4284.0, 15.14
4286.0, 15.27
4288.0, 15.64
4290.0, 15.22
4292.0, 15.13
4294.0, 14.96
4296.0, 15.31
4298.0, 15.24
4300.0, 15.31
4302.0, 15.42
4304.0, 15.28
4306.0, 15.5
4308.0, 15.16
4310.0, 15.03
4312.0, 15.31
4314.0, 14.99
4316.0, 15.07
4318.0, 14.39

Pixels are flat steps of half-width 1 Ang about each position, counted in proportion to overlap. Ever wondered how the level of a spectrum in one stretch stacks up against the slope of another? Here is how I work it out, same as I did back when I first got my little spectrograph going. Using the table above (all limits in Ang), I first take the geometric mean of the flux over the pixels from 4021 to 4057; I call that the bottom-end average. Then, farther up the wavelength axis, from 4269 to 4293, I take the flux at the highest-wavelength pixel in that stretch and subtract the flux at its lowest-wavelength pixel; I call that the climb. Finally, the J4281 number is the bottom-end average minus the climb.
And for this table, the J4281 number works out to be 18.9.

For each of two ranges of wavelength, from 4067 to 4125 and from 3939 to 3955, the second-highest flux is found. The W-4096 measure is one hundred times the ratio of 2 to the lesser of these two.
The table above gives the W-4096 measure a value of 11.4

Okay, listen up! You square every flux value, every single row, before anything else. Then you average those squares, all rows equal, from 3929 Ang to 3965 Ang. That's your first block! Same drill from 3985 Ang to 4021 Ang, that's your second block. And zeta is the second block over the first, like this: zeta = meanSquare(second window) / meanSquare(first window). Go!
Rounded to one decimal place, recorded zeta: 1.1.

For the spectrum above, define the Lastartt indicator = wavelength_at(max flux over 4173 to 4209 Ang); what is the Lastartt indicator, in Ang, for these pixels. 4186.0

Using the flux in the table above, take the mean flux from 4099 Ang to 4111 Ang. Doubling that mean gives 15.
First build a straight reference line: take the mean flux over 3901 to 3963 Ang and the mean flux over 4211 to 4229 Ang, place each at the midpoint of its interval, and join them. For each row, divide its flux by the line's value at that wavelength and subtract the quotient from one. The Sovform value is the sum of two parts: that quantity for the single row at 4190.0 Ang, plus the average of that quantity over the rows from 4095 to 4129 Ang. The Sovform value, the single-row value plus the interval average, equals 0.27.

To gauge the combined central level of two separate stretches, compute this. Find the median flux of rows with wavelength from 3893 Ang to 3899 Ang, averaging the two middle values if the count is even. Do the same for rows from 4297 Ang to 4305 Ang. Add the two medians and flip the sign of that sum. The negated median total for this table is -27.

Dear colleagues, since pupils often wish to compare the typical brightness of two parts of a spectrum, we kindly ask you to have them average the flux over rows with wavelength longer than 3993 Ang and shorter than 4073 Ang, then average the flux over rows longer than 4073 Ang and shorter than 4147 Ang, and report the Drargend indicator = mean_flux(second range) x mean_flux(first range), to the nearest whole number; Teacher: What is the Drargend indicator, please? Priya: 253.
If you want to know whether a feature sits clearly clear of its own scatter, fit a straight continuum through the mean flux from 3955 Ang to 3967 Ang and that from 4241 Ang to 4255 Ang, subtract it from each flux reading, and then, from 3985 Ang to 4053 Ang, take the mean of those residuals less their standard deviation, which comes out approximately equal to 4.0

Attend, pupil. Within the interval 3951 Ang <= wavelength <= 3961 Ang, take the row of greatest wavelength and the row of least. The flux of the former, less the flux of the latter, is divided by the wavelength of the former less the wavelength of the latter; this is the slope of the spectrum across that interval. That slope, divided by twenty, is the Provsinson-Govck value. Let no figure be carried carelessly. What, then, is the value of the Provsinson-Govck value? -0.019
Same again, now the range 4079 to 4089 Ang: -0.014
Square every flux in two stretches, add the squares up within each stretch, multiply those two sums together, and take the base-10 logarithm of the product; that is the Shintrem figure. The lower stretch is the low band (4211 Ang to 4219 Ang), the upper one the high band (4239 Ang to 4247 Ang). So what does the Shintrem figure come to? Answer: 6.02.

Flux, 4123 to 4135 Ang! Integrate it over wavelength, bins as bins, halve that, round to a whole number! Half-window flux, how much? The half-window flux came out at 98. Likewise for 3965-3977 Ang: 43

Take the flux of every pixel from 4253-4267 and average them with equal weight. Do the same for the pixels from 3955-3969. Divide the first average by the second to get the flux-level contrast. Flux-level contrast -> 1.3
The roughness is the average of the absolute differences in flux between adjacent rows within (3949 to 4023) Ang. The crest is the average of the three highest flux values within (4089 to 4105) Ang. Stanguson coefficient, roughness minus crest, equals -11.8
